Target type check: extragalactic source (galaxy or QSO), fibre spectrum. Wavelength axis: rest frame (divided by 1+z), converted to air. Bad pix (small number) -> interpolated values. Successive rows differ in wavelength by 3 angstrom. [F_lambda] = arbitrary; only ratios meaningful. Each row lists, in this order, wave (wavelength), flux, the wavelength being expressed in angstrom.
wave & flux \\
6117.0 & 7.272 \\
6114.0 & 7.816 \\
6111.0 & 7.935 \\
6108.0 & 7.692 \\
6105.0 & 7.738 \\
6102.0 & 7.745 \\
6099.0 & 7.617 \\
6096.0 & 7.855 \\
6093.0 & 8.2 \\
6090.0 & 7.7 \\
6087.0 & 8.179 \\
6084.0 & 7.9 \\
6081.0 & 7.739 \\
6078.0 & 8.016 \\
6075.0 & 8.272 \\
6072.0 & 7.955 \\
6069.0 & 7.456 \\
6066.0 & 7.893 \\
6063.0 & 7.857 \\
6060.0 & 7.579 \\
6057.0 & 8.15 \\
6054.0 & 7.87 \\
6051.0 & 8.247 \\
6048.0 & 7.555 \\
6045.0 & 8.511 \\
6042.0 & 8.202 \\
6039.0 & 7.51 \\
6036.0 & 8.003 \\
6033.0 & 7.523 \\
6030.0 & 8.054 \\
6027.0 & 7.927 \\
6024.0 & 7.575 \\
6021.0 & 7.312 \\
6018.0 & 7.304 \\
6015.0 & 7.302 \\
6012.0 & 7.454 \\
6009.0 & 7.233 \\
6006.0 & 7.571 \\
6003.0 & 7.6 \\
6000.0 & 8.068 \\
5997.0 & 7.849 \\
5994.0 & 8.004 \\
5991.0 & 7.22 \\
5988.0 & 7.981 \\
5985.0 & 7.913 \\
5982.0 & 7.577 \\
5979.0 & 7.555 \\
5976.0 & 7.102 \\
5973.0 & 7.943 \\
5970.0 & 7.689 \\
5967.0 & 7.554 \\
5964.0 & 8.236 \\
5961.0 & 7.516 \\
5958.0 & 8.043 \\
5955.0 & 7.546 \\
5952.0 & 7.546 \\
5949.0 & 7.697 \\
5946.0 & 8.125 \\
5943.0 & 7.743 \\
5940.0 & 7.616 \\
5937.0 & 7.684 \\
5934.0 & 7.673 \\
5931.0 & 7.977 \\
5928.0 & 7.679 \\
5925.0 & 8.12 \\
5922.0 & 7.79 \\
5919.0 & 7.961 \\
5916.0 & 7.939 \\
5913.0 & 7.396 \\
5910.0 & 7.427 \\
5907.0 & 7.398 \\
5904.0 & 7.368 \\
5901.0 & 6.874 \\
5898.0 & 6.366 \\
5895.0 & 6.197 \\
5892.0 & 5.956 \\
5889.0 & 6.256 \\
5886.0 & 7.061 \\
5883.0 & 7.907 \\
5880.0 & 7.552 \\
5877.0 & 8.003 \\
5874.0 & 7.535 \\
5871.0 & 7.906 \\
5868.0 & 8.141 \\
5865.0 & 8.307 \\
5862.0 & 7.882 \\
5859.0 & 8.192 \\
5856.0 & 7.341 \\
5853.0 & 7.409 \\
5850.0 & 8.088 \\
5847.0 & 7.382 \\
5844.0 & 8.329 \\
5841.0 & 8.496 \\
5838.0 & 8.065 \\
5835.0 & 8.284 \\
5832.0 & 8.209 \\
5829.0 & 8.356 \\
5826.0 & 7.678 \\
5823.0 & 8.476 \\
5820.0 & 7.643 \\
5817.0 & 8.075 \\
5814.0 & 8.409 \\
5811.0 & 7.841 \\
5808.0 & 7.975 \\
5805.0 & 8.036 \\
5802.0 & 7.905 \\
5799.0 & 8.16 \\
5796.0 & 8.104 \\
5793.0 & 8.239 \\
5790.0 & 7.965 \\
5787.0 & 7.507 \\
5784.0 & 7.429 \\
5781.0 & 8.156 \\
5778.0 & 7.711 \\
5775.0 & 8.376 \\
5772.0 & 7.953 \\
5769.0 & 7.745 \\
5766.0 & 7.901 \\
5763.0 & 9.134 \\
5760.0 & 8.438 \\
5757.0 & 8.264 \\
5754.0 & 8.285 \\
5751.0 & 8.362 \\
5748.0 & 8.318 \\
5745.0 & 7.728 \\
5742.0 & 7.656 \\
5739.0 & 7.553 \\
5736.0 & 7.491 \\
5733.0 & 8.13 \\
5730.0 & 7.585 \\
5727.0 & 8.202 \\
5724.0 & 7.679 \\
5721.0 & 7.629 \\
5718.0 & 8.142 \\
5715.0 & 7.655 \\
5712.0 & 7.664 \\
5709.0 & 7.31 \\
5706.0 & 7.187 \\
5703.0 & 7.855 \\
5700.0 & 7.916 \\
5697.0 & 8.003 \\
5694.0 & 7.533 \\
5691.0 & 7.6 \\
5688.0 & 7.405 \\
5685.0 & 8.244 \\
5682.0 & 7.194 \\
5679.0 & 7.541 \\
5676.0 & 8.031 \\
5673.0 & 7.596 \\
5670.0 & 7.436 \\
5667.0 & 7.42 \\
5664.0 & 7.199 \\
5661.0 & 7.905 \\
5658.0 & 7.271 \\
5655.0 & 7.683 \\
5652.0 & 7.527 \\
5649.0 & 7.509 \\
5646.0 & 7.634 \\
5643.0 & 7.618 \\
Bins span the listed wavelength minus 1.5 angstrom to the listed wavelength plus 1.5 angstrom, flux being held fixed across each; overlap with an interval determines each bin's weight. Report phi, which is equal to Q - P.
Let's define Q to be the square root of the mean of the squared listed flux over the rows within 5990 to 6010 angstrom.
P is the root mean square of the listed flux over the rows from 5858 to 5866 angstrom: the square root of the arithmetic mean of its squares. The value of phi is -0.47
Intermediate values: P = 8.13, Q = 7.66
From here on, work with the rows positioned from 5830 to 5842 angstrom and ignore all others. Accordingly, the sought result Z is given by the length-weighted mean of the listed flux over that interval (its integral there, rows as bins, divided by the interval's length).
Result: 8.3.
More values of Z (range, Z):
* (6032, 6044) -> 7.9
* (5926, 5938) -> 7.8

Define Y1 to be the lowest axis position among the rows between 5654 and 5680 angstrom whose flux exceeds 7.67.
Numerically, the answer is 5655.0 angstrom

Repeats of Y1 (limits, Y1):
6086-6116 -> 6087.0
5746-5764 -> 5748.0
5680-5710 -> 5685.0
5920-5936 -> 5922.0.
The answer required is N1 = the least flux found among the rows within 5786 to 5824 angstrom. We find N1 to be 7.507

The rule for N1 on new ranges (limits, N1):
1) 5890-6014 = 5.956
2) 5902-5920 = 7.368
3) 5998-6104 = 7.233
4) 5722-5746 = 7.491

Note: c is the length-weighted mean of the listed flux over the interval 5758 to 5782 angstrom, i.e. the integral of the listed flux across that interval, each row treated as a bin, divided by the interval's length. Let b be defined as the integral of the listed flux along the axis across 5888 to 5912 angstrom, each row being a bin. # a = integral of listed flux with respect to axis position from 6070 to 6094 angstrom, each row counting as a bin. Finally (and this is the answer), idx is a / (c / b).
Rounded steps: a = 191.5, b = 162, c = 8.18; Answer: 3795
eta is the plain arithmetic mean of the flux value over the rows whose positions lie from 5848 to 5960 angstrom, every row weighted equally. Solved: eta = 7.6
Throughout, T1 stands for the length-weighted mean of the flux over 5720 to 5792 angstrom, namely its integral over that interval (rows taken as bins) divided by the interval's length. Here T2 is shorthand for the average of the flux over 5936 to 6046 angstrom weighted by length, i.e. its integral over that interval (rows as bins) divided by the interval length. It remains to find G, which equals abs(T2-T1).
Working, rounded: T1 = 8.0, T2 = 7.7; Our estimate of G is 0.26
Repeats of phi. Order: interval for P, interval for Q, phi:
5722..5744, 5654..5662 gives -0.14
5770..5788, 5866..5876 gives 0.00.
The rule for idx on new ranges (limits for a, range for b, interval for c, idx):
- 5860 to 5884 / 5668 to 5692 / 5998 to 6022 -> 4639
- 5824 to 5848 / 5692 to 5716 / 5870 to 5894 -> 4939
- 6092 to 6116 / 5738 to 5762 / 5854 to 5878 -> 4614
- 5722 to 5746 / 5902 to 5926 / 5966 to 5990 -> 4460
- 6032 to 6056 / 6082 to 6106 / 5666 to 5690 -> 4727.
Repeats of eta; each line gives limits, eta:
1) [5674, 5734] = 7.7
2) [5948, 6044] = 7.7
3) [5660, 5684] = 7.5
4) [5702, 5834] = 8.0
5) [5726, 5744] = 7.8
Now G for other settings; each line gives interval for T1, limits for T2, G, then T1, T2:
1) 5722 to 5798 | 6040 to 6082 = 0.05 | 8.0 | 7.9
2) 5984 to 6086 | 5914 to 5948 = 0.05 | 7.8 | 7.8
